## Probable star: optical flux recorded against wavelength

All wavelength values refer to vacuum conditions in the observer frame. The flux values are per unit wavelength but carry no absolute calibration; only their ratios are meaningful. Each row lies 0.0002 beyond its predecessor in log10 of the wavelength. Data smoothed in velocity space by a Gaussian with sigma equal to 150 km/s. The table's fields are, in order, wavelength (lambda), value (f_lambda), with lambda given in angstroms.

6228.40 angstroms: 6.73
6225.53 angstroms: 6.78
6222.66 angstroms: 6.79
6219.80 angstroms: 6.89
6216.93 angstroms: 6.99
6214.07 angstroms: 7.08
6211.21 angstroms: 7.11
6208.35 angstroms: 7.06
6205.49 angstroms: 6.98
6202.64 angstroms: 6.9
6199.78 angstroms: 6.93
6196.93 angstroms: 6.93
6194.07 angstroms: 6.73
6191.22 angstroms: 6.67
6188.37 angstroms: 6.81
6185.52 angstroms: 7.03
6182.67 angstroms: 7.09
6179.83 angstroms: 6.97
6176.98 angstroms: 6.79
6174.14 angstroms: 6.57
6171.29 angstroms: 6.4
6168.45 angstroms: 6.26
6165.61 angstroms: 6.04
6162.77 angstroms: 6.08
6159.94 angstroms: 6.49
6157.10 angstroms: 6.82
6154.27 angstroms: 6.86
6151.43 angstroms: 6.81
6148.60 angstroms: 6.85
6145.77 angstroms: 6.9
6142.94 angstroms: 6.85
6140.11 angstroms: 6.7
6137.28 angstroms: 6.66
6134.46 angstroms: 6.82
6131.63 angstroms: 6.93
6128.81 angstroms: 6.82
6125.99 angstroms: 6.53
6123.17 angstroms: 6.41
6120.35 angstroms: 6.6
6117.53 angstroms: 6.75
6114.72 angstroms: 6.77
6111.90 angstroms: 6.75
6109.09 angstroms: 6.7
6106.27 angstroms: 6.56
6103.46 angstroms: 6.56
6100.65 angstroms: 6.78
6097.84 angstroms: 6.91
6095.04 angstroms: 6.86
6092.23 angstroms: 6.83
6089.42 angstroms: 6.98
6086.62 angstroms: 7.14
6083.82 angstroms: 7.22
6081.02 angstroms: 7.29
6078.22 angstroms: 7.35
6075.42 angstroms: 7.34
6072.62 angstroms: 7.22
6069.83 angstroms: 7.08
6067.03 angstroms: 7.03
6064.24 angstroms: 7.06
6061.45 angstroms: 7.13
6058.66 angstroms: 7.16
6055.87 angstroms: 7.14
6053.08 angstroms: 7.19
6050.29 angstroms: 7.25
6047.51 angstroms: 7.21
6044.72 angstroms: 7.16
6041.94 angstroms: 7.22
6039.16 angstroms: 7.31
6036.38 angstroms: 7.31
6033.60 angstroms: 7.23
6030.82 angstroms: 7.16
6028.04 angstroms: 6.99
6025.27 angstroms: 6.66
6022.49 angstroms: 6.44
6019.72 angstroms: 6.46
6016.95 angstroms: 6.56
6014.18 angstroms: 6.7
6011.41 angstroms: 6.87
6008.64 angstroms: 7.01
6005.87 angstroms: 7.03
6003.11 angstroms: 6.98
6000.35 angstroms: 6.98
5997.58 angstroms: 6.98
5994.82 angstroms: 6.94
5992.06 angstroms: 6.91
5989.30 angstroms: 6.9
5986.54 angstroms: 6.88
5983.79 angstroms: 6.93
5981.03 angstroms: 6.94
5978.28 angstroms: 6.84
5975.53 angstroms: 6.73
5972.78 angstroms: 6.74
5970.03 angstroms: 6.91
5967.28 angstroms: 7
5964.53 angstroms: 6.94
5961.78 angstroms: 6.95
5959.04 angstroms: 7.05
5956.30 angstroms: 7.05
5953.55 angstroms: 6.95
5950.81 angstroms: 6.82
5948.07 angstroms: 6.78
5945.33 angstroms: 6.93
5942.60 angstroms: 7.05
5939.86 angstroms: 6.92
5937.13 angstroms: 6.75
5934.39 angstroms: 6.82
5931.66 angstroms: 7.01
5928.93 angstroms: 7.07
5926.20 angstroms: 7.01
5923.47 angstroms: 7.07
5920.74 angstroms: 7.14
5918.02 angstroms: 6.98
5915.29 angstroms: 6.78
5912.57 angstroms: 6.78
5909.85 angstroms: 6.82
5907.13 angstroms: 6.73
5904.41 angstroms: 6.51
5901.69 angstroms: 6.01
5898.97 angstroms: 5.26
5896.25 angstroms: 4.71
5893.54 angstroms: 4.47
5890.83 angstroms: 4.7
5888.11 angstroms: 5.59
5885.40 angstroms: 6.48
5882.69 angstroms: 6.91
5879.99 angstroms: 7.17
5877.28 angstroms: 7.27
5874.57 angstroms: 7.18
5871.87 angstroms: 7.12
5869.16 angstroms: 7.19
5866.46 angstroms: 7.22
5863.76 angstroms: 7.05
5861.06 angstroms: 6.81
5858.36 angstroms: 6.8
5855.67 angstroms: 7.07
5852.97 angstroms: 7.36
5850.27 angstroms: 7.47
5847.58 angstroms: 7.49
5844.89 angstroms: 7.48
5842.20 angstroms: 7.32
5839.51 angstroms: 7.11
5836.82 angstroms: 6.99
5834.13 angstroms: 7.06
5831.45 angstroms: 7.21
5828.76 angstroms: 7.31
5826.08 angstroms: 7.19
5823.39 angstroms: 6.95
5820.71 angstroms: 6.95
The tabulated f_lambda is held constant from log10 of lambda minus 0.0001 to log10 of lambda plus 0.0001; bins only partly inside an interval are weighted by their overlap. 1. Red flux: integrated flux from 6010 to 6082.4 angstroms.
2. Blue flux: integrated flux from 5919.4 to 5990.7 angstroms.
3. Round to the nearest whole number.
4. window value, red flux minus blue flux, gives 17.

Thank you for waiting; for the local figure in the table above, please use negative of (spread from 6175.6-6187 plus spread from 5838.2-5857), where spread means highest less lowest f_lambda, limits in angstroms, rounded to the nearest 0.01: -0.72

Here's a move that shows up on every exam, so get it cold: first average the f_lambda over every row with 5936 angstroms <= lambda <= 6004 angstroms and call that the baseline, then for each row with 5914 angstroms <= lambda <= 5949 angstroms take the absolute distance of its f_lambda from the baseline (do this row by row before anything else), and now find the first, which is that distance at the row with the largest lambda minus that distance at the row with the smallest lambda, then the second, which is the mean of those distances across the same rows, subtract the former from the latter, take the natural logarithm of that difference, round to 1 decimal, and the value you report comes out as -2.2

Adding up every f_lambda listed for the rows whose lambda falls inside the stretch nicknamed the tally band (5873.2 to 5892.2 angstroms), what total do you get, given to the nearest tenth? 45.3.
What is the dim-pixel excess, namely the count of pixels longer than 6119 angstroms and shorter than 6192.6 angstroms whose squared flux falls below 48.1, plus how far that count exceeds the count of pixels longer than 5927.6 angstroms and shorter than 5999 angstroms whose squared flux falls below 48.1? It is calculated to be 32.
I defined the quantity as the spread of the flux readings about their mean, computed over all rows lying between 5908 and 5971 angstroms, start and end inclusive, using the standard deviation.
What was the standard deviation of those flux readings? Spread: 0.11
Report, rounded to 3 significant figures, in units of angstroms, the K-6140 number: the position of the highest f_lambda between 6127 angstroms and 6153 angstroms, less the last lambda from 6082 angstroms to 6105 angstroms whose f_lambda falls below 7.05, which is 28.2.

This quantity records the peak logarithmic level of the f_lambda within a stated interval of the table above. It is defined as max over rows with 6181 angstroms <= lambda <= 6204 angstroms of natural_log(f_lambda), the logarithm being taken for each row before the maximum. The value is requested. 1.96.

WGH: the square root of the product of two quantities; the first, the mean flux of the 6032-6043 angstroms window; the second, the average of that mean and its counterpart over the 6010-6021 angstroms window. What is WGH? 7.11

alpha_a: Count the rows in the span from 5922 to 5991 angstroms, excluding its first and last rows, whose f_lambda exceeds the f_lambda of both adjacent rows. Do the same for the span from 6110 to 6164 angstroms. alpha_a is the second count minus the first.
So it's 0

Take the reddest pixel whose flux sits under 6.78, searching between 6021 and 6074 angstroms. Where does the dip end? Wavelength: 6025.27 angstroms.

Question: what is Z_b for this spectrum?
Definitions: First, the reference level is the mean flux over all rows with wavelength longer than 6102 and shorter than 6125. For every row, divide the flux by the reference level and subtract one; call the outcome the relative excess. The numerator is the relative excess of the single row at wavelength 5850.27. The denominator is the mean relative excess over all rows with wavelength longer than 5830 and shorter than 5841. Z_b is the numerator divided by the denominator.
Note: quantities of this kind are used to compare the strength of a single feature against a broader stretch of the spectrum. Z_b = 1.8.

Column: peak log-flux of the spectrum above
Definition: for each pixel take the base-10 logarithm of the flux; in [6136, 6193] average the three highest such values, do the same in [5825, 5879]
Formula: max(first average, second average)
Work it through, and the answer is 0.874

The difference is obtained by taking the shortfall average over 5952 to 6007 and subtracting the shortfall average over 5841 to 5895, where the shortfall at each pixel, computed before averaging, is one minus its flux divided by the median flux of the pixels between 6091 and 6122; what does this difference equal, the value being -0.02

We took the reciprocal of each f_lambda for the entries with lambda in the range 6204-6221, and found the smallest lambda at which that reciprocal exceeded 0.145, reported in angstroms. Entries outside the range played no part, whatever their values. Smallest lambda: 6219.80 angstroms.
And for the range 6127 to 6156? 6128.81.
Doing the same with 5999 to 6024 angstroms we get 6011.41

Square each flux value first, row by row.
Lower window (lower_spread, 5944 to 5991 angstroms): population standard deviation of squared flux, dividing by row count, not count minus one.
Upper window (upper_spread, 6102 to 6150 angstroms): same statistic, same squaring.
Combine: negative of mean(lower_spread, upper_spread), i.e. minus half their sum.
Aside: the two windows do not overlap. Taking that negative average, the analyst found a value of -2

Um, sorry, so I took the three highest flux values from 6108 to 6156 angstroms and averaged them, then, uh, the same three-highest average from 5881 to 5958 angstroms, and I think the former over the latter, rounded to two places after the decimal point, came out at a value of 0.97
